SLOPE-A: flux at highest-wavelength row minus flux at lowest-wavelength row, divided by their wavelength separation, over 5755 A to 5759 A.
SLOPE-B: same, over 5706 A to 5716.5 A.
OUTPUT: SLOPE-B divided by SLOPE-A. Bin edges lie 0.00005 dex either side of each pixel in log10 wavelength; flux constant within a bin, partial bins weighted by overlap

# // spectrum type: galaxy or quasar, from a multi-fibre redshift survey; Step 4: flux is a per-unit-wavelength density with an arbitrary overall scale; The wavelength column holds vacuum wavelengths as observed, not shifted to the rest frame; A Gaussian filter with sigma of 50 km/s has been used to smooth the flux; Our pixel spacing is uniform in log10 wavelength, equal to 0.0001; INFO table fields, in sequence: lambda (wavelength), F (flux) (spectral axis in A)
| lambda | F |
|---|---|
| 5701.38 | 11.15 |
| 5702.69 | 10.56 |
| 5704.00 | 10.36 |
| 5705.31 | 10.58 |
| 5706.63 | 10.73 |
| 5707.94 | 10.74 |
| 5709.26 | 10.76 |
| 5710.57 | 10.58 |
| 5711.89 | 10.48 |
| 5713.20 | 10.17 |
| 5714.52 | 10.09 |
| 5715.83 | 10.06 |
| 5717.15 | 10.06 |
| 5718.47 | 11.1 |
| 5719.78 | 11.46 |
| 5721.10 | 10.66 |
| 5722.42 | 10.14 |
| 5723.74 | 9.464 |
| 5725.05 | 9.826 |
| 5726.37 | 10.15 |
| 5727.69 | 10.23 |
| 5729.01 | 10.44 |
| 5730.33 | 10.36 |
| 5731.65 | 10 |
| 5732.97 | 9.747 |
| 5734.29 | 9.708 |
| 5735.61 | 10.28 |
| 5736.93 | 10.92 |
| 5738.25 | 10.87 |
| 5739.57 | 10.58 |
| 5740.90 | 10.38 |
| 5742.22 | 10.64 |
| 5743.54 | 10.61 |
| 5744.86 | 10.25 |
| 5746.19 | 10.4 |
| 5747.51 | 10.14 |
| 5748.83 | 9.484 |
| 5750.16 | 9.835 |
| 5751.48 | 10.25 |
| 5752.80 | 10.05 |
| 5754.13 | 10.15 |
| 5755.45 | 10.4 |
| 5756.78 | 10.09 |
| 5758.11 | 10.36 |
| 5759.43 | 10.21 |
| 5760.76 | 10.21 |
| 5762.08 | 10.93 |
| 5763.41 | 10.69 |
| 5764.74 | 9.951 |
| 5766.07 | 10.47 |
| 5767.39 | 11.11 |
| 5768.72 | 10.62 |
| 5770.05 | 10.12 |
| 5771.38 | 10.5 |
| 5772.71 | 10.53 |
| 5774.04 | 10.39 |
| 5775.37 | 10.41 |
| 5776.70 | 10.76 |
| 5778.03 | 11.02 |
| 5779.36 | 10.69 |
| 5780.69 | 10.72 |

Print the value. 4.8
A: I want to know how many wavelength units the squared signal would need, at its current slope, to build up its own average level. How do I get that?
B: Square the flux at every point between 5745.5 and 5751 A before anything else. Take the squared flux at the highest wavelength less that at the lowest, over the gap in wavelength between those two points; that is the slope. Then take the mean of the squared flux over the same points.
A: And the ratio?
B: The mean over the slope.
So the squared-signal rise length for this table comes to -35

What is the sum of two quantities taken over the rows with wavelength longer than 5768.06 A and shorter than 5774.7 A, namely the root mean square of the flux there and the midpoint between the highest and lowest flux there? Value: 20.8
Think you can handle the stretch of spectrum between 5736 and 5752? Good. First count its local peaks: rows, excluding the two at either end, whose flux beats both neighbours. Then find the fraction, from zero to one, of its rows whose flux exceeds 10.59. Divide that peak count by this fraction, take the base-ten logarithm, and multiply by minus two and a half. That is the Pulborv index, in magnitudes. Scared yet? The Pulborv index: -1.9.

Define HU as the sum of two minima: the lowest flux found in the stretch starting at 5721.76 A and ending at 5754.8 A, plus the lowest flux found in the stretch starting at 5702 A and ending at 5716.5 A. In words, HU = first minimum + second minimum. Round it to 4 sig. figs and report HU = 19.52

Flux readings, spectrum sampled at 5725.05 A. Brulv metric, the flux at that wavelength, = 9.826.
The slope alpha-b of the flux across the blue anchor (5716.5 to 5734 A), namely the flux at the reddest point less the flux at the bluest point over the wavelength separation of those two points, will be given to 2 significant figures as -0.020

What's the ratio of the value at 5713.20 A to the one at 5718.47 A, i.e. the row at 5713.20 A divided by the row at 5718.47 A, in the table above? 0.92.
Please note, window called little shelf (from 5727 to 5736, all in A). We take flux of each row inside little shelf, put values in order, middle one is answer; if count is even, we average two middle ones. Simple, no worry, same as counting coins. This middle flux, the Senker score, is 10.2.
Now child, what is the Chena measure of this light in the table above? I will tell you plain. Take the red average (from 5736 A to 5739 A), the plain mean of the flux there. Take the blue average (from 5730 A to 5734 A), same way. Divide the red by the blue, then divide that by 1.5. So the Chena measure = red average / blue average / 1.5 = 0.724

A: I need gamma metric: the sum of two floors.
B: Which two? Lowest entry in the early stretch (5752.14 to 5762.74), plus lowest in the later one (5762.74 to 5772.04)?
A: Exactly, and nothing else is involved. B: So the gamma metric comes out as 20.00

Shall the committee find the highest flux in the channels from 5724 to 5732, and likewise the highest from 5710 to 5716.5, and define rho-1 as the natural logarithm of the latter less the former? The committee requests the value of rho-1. -2.0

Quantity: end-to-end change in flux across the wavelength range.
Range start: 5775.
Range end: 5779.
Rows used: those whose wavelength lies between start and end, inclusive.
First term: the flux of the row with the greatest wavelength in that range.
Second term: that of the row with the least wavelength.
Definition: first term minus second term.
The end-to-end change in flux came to 0.6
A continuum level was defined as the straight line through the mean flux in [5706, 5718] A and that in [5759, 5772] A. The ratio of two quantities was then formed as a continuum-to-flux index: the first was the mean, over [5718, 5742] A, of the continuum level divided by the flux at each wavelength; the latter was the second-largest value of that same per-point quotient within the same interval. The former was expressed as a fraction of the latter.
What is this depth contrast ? 0.940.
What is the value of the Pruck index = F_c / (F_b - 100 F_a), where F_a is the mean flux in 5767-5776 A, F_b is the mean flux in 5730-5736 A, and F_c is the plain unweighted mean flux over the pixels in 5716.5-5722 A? -0.0104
